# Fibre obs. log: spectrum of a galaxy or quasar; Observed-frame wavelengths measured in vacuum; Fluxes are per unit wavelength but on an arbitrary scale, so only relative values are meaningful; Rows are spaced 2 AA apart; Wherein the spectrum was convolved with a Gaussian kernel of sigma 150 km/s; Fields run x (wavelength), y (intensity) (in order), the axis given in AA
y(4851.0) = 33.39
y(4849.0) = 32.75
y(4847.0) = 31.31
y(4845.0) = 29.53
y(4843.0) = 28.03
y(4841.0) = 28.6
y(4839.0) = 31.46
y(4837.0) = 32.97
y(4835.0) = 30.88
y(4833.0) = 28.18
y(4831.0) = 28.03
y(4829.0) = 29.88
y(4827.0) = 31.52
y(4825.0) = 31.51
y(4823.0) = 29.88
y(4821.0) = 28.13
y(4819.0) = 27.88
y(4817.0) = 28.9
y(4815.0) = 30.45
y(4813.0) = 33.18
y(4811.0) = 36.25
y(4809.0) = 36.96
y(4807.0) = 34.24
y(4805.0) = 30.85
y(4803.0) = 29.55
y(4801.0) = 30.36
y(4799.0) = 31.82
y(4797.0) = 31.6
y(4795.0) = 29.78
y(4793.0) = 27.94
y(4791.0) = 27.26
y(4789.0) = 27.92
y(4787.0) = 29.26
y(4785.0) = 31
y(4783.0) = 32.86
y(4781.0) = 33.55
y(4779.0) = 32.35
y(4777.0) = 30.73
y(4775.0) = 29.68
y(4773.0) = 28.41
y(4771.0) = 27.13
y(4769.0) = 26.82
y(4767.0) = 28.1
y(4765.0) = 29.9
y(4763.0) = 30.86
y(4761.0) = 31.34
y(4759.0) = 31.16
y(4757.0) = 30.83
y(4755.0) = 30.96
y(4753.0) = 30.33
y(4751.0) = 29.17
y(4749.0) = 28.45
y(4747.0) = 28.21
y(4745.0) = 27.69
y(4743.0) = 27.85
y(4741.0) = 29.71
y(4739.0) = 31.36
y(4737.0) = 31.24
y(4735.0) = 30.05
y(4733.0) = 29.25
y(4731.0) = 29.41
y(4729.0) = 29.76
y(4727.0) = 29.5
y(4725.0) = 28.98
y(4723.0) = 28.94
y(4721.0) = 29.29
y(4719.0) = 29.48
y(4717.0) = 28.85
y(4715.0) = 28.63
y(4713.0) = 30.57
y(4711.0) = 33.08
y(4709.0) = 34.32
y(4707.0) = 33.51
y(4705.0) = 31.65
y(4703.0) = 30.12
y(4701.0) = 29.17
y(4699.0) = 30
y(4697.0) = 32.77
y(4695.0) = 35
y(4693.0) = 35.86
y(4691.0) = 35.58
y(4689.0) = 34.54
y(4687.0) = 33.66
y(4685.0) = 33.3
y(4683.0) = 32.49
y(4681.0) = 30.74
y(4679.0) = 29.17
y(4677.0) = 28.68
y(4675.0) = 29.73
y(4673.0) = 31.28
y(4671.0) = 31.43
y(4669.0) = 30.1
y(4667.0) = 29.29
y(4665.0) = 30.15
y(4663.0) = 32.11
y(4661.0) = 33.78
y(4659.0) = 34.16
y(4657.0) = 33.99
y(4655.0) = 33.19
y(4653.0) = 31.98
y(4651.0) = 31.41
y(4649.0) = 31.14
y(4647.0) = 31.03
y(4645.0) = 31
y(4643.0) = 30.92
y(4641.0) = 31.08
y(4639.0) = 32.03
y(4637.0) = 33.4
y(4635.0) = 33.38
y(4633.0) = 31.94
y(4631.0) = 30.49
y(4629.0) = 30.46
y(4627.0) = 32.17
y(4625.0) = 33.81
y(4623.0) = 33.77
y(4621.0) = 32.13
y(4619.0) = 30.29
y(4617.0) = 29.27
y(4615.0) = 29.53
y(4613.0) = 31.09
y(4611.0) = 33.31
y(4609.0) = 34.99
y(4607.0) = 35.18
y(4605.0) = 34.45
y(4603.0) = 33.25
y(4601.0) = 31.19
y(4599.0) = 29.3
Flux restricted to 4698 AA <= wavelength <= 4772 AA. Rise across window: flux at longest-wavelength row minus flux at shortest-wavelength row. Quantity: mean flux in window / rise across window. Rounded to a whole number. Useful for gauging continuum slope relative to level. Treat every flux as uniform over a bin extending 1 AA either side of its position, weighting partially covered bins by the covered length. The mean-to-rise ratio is -10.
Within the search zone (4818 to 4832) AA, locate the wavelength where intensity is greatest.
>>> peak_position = 4827.0 AA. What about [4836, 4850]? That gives 4837.0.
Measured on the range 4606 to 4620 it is 4607.0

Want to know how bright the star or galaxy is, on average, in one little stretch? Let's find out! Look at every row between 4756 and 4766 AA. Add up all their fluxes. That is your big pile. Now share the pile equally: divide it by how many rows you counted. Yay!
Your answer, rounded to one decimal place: 30.8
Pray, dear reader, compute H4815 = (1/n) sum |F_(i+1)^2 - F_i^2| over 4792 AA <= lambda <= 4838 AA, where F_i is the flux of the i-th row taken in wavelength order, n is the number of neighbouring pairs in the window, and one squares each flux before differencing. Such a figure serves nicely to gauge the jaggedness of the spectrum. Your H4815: 99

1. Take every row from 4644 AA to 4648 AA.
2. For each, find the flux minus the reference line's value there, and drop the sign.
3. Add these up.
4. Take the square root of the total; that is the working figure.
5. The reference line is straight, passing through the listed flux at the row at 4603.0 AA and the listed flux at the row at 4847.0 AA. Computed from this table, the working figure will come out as 1.9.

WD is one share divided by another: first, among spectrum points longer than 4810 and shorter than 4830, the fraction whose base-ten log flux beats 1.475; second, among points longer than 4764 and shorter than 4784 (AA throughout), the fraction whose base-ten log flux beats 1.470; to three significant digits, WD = 1.17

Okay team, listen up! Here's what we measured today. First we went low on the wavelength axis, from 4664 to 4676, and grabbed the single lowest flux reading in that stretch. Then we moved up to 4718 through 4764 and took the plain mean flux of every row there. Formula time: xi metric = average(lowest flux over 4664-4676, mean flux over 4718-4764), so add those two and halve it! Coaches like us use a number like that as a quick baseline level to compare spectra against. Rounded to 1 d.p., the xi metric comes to 29.5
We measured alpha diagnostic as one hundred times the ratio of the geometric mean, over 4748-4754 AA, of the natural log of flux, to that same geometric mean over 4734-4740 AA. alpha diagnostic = 98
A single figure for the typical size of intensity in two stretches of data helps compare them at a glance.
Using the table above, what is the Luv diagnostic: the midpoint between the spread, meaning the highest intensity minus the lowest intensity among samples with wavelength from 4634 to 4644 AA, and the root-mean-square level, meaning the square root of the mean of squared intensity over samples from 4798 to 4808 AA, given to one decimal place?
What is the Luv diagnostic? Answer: 16.9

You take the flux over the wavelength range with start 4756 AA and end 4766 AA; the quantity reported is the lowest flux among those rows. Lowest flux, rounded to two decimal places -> 29.90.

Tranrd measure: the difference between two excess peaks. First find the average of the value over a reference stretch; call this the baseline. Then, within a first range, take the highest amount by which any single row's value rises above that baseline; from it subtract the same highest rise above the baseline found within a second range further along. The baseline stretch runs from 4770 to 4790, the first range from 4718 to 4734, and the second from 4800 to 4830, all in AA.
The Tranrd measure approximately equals -7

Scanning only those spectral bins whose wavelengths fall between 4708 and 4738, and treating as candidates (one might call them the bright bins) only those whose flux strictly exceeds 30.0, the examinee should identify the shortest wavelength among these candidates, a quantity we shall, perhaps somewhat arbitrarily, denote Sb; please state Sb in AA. 4709.0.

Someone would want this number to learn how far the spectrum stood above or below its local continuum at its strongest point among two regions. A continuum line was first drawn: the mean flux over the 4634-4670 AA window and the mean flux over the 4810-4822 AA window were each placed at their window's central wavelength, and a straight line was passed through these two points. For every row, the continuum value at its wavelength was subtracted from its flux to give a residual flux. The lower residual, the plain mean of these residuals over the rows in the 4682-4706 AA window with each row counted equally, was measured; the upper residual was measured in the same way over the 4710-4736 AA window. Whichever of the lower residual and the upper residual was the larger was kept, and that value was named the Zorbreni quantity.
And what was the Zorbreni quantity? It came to 1.2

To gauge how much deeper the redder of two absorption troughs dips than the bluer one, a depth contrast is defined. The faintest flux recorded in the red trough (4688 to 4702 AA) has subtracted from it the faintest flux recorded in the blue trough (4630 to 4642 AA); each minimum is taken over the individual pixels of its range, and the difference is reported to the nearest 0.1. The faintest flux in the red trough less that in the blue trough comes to -1.3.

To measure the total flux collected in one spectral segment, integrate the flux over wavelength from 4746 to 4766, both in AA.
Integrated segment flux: 602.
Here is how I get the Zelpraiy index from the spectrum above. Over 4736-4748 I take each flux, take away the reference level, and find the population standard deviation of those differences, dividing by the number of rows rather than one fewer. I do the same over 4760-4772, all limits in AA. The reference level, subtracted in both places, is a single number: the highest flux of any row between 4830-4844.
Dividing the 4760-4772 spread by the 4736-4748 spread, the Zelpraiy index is 1.2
